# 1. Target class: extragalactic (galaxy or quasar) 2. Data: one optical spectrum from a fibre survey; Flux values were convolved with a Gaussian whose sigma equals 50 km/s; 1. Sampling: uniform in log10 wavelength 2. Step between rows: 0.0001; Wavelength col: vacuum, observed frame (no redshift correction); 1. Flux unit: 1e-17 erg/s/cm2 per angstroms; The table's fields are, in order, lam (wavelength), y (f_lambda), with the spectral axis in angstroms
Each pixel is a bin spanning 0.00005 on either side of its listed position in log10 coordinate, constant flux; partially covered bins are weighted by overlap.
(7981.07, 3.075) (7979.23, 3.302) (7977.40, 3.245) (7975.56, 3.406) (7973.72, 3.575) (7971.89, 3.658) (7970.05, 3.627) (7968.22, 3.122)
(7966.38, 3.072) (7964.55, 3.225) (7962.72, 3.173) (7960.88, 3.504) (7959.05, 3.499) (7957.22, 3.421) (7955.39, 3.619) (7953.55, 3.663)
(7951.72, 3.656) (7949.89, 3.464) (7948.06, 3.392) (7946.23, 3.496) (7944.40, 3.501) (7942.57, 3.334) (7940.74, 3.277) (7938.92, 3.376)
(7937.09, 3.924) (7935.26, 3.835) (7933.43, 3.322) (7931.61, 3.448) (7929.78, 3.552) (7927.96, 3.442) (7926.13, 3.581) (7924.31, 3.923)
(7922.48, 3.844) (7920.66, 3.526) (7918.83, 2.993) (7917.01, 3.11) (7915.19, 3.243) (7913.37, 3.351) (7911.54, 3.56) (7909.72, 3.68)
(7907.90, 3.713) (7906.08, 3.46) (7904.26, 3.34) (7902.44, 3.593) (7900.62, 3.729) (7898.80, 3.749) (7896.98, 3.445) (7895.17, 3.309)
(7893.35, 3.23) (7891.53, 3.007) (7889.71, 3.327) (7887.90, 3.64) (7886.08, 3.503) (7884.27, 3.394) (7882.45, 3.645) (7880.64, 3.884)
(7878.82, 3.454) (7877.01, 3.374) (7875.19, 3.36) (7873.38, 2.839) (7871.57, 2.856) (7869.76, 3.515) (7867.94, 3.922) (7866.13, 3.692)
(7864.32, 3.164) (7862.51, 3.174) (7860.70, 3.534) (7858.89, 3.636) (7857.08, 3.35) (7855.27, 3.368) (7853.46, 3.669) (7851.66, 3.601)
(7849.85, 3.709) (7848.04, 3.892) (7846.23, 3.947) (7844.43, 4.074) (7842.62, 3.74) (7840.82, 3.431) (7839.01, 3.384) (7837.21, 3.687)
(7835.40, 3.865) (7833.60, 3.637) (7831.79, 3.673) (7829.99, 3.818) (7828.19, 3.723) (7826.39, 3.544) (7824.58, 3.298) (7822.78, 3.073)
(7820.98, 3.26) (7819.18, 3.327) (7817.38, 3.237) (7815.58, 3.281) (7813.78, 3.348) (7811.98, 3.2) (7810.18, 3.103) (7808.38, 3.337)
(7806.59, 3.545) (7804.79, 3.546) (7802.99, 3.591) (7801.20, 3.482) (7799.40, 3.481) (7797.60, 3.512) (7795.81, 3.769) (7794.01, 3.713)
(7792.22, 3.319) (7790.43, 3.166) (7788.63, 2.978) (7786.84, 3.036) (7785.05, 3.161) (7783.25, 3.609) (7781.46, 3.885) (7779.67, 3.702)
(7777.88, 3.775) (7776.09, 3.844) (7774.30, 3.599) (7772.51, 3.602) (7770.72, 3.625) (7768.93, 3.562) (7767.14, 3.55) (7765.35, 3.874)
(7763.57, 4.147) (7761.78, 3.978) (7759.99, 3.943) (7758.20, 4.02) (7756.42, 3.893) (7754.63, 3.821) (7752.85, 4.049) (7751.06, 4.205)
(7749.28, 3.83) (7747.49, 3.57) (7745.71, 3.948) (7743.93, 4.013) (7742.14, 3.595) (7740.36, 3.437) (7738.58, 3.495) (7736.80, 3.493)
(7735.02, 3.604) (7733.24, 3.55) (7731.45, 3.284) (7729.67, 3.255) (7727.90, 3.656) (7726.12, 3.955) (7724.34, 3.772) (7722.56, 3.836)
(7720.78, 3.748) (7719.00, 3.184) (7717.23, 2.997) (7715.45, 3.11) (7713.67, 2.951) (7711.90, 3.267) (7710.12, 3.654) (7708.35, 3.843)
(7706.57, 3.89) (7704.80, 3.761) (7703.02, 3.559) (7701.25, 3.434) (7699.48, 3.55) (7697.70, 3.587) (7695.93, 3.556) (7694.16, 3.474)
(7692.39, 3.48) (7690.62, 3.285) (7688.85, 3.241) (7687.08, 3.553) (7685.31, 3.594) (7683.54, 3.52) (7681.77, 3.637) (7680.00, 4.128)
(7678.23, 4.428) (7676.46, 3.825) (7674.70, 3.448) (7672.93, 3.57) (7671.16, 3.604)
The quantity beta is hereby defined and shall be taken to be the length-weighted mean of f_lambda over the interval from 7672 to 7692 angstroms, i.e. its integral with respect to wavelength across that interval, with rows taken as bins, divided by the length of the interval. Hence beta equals 3.65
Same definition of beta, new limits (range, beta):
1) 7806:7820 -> 3.29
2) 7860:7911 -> 3.45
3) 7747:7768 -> 3.91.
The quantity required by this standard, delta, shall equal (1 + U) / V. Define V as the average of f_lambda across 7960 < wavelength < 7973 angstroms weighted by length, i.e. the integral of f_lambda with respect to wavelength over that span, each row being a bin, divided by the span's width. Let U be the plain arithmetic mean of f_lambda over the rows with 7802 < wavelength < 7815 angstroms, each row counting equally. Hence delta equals 1.31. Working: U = 3.38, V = 3.34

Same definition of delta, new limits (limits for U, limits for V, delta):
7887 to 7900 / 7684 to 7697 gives 1.27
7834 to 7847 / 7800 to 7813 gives 1.39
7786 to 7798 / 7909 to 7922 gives 1.30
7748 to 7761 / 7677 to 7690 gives 1.33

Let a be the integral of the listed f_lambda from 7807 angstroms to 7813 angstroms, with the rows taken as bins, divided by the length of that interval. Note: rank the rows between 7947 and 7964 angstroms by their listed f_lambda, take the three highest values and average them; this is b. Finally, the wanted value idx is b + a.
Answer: 6.89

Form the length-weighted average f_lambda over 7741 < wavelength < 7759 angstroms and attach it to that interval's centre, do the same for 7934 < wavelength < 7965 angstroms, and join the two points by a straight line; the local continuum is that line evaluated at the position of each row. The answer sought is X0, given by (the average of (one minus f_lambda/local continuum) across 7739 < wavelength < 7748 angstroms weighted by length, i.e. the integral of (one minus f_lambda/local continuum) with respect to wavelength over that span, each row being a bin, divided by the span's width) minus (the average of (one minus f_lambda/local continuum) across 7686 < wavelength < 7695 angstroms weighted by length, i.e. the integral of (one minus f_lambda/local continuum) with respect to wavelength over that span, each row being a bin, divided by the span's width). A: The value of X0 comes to -0.10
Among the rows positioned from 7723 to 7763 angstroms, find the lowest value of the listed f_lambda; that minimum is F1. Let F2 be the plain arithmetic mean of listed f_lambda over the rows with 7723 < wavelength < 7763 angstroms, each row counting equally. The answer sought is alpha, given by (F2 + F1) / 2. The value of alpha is 3.50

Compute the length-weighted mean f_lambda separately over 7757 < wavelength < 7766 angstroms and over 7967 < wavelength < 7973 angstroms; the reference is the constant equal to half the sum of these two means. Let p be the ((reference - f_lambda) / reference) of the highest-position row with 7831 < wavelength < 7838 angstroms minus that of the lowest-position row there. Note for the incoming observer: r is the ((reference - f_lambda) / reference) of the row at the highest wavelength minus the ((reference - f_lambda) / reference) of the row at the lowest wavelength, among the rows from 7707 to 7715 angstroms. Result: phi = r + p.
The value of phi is 0.2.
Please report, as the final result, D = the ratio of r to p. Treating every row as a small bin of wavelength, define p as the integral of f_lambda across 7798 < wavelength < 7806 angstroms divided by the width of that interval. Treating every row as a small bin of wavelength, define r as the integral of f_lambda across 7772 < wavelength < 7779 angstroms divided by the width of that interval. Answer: 1.05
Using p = 3.52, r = 3.71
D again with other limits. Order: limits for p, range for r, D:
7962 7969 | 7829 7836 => 1.19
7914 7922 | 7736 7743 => 1.08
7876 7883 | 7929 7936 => 0.99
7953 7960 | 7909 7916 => 0.97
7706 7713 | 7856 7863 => 0.95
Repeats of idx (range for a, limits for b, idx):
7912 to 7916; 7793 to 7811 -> 7.01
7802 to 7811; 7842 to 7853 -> 7.40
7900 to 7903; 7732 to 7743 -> 7.24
